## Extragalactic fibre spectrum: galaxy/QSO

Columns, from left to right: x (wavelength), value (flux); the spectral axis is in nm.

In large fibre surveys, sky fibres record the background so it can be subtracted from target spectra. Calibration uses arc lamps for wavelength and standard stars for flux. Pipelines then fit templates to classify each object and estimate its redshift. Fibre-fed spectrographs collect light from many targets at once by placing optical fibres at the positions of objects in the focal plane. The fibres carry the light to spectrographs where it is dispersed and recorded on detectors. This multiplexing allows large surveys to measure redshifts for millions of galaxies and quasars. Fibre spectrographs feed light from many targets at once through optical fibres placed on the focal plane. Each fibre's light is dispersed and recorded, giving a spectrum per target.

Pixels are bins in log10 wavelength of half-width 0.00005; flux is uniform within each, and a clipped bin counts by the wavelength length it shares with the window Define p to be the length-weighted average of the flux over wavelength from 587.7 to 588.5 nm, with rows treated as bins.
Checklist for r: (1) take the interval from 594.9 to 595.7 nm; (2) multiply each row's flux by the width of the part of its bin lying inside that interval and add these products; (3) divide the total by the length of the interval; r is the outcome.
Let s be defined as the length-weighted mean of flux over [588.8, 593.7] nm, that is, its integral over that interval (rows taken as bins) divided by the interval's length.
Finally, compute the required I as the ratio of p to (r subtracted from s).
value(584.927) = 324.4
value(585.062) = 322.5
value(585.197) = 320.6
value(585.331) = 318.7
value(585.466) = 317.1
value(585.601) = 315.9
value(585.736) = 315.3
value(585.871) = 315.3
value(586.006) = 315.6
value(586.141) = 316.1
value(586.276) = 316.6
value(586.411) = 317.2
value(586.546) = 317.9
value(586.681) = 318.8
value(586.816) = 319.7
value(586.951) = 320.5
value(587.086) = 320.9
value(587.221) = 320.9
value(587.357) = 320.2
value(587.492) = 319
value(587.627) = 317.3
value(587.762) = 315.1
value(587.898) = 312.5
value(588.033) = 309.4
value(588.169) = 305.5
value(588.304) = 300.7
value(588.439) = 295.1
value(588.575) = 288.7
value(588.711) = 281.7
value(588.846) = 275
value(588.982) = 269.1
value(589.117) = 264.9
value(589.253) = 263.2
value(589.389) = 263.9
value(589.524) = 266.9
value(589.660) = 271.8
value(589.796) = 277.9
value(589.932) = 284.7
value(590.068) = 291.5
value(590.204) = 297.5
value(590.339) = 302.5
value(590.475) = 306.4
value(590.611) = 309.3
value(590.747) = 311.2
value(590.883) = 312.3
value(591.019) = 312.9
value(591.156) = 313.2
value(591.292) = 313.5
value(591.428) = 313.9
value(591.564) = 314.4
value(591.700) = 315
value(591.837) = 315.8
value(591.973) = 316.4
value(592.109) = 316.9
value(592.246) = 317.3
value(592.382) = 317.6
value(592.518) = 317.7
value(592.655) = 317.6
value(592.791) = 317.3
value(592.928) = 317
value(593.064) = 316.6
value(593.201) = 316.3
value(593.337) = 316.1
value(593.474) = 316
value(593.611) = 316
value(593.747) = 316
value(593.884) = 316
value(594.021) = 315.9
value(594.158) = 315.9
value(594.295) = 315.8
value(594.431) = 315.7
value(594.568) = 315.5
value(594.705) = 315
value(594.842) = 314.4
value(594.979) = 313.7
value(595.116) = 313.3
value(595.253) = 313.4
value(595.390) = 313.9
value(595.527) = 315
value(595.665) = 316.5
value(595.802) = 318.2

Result -27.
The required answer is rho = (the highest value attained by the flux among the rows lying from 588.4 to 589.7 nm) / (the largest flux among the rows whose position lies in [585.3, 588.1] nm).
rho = 0.92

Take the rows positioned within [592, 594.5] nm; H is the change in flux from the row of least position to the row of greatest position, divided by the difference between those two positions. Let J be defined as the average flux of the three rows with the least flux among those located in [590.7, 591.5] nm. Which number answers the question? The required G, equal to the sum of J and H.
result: 312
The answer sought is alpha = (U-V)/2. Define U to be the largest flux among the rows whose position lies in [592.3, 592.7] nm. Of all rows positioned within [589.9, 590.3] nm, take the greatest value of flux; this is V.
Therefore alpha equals 10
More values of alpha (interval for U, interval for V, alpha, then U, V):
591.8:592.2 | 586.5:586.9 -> -1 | 316.9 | 319.7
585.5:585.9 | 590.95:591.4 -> 1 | 315.9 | 313.5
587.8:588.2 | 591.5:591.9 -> -2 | 312.5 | 315.8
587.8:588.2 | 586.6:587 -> -4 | 312.5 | 320.5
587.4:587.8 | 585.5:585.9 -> 2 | 319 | 315.9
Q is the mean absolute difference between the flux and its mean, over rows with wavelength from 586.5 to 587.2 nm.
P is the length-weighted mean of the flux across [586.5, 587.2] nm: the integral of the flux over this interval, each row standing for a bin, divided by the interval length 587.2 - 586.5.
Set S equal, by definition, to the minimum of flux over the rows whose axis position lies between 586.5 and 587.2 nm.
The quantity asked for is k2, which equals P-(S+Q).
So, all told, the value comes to 1.1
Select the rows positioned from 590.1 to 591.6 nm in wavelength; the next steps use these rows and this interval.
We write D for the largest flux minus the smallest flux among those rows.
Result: 17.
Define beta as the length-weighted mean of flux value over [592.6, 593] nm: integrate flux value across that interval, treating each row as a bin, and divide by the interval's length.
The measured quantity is 318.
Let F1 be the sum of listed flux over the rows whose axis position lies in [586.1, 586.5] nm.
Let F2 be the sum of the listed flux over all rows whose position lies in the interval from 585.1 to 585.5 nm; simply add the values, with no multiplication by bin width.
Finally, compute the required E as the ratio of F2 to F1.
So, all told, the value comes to 1.01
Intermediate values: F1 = 950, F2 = 956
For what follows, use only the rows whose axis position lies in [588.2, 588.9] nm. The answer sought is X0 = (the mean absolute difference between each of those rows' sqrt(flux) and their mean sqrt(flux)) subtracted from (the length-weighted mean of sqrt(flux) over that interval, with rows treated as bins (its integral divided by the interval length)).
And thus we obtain 16.8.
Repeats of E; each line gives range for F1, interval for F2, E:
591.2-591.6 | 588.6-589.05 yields 0.88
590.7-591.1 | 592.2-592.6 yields 1.02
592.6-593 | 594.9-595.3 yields 0.99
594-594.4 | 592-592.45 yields 1.00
